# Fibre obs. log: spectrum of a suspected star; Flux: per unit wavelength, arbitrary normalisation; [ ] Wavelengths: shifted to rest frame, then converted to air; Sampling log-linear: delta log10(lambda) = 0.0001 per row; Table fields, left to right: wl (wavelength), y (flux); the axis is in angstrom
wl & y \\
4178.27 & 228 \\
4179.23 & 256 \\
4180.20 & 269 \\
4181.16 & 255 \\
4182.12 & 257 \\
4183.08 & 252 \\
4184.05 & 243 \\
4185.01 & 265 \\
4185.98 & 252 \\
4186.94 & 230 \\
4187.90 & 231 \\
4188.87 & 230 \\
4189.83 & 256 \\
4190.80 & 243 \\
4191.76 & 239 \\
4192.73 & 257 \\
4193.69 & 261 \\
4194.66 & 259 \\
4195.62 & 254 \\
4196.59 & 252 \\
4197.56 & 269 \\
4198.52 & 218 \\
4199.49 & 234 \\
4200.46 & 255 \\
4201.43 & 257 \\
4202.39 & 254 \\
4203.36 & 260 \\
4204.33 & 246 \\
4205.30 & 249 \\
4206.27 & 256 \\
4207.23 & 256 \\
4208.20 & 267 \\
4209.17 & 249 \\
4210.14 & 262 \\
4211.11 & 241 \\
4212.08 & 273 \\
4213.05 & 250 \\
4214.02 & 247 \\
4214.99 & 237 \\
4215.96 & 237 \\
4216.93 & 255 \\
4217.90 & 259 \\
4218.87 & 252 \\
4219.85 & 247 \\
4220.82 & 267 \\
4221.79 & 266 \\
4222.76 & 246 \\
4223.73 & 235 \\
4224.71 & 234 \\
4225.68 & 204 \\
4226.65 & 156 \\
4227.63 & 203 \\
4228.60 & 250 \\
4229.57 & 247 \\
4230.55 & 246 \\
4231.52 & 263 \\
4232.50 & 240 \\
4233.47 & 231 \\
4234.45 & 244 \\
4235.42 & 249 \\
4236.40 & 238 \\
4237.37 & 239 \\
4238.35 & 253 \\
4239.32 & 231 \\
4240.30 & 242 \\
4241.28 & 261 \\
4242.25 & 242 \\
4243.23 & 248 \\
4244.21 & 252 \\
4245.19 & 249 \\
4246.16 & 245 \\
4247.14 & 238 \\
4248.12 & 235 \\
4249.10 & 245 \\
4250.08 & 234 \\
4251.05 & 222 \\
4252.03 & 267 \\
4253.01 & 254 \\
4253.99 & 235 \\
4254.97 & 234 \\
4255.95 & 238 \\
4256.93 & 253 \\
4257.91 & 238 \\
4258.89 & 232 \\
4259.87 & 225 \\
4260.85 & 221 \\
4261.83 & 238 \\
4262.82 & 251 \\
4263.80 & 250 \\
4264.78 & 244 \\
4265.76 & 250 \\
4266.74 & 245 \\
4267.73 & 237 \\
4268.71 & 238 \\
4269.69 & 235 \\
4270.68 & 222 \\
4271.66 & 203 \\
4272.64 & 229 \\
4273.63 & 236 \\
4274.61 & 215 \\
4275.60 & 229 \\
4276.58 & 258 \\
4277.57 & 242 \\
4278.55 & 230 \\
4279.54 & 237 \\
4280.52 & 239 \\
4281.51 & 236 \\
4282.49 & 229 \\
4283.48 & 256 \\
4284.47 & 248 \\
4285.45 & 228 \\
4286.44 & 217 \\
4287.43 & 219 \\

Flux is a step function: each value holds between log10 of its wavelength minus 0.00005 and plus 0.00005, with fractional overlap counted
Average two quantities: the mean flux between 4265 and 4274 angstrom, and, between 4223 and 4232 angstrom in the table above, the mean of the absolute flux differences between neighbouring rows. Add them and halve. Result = 129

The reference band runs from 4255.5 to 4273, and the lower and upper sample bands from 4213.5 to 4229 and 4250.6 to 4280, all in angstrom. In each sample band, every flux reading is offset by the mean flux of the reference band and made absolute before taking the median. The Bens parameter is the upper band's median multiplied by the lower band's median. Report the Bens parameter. 112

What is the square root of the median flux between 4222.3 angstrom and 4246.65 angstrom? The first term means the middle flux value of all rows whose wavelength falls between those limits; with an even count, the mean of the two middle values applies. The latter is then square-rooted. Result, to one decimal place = 15.6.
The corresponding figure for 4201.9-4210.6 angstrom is 16.0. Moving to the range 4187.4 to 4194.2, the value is 15.6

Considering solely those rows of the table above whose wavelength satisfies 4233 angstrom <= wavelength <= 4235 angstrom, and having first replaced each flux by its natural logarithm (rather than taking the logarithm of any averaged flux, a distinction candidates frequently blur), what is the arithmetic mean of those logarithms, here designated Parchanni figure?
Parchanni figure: 5.47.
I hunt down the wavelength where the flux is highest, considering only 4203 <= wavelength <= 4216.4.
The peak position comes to 4212.08 angstrom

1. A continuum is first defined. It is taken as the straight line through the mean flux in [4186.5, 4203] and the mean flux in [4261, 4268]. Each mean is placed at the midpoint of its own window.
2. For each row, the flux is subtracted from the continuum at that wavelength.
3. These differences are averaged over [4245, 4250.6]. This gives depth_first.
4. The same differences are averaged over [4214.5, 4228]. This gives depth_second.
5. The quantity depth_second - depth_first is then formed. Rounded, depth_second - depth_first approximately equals 6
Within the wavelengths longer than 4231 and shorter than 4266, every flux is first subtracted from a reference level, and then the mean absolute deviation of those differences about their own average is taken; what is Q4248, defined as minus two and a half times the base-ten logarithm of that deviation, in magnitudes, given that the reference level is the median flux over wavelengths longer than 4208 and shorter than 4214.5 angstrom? -2.34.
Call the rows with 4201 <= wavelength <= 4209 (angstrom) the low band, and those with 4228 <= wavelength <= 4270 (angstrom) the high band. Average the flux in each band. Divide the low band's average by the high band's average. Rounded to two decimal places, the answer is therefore 1.05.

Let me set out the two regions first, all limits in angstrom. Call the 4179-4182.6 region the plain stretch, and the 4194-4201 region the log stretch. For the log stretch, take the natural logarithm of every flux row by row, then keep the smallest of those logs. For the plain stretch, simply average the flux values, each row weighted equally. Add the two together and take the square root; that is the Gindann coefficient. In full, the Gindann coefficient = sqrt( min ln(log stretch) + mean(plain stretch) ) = 16.3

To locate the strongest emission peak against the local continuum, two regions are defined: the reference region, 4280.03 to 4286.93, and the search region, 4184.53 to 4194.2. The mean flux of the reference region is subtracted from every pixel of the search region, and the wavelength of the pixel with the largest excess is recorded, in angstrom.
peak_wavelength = 4185.01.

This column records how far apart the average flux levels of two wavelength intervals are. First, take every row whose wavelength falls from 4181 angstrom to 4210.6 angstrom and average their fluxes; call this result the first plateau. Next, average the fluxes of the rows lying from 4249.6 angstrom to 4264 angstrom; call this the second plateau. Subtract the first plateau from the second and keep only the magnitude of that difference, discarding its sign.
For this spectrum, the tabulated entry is 11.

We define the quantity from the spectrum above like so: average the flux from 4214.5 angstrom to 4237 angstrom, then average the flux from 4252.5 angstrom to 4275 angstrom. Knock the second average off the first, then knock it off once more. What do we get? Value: -232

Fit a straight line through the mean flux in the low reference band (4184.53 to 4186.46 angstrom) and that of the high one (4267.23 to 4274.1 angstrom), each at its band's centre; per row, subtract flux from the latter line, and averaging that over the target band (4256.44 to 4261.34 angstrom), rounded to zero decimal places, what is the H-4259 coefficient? -1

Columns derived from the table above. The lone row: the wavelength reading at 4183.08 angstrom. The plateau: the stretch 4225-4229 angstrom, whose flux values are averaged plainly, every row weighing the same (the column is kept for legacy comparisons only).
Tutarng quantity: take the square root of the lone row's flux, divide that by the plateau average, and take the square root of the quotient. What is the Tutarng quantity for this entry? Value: 0.279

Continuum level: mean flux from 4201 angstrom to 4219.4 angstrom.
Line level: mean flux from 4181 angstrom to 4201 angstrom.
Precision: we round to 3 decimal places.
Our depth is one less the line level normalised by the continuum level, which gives 0.019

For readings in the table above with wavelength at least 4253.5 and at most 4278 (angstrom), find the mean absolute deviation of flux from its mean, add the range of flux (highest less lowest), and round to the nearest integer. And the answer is 64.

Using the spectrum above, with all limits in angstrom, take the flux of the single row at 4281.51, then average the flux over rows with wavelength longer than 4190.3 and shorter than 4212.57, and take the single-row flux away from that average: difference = 17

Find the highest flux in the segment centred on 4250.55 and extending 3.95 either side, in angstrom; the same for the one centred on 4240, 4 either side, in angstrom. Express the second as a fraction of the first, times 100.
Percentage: 98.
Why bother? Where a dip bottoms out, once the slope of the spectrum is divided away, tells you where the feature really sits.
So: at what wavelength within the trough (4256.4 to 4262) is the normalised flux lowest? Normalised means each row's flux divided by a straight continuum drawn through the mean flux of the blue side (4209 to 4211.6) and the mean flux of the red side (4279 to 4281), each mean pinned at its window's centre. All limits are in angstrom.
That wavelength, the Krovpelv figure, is 4260.85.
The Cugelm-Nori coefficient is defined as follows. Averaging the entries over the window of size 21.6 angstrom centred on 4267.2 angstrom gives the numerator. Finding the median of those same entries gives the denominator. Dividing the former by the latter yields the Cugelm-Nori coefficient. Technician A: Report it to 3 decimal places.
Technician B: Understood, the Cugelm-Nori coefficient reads 0.993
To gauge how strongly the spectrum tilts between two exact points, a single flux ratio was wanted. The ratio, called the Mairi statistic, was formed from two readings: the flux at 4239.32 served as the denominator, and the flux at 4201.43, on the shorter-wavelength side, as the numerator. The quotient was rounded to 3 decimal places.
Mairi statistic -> 1.113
